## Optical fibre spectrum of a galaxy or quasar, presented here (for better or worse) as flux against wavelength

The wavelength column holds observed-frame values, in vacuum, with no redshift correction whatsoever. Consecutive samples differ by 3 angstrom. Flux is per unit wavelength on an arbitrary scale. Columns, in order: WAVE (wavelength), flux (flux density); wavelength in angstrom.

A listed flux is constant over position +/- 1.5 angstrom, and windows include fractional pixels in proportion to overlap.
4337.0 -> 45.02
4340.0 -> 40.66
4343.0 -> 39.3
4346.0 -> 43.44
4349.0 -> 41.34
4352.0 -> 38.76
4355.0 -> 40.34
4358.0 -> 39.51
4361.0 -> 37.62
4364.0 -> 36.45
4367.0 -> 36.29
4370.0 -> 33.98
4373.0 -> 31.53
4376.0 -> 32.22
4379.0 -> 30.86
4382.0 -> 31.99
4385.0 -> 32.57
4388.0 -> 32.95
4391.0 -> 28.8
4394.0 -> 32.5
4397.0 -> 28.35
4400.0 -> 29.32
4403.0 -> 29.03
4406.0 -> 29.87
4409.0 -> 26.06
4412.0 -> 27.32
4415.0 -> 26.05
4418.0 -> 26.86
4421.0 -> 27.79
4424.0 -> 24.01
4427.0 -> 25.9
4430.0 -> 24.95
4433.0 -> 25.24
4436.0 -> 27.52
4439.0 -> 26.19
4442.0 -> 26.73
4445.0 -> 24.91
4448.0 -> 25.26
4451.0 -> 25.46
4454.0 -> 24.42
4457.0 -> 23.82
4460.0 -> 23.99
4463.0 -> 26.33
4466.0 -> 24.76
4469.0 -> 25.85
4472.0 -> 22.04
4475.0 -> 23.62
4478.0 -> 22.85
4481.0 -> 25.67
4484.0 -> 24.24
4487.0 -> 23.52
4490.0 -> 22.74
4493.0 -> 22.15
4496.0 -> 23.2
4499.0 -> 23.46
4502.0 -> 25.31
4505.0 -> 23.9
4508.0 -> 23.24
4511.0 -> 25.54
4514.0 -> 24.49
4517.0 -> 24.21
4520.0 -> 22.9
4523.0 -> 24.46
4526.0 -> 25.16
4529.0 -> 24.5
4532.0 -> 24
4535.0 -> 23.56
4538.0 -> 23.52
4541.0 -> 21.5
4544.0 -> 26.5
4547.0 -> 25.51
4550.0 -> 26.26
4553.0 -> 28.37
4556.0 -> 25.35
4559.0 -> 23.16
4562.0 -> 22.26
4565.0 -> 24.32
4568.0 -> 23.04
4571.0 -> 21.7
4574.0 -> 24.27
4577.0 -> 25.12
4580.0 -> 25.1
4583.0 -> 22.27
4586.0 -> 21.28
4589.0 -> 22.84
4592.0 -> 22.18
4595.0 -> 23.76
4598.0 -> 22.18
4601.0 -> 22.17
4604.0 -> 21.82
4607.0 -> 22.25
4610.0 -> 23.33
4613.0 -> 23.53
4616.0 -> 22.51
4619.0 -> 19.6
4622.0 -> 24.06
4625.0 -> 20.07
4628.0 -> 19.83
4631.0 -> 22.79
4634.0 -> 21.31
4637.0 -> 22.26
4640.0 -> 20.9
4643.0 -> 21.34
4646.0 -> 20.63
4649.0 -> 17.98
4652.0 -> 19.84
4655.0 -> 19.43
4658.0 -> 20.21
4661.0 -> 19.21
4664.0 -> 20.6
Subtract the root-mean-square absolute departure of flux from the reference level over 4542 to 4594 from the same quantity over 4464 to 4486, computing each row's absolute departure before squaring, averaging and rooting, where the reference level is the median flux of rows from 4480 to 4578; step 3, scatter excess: -0.60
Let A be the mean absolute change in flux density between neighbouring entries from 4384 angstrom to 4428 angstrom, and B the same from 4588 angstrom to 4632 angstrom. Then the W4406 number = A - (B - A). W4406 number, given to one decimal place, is 2.5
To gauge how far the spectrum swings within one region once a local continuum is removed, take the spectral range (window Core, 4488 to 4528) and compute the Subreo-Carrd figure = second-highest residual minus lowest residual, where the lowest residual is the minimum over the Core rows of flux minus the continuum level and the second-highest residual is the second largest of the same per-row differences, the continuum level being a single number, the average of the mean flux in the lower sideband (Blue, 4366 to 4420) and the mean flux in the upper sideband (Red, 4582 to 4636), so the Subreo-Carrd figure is 3.2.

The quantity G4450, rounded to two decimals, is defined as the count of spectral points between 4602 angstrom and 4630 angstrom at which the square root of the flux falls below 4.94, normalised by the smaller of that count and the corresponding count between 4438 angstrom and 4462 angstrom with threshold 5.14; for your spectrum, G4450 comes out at 1.29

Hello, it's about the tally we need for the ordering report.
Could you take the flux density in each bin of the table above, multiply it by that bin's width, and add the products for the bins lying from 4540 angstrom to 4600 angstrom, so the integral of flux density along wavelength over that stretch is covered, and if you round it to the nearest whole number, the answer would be 1431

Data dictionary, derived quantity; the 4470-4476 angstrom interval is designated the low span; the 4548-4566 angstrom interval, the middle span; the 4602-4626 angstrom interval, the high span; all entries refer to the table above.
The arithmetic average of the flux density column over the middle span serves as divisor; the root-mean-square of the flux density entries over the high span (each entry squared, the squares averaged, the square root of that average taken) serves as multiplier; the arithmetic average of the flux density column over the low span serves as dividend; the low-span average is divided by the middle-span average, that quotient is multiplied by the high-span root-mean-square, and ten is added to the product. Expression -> 30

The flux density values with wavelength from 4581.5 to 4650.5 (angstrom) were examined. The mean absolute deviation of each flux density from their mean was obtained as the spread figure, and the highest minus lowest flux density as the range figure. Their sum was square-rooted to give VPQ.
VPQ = 2.69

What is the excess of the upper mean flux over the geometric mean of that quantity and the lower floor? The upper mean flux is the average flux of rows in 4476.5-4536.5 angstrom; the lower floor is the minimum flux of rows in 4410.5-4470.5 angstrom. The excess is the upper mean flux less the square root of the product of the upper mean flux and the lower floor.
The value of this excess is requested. 0.1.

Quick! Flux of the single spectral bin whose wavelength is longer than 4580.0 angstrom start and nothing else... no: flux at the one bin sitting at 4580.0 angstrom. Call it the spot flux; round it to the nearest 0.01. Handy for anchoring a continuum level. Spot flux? 25.10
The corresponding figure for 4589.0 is 22.84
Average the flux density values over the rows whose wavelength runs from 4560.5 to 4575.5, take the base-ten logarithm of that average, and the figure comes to 1.36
